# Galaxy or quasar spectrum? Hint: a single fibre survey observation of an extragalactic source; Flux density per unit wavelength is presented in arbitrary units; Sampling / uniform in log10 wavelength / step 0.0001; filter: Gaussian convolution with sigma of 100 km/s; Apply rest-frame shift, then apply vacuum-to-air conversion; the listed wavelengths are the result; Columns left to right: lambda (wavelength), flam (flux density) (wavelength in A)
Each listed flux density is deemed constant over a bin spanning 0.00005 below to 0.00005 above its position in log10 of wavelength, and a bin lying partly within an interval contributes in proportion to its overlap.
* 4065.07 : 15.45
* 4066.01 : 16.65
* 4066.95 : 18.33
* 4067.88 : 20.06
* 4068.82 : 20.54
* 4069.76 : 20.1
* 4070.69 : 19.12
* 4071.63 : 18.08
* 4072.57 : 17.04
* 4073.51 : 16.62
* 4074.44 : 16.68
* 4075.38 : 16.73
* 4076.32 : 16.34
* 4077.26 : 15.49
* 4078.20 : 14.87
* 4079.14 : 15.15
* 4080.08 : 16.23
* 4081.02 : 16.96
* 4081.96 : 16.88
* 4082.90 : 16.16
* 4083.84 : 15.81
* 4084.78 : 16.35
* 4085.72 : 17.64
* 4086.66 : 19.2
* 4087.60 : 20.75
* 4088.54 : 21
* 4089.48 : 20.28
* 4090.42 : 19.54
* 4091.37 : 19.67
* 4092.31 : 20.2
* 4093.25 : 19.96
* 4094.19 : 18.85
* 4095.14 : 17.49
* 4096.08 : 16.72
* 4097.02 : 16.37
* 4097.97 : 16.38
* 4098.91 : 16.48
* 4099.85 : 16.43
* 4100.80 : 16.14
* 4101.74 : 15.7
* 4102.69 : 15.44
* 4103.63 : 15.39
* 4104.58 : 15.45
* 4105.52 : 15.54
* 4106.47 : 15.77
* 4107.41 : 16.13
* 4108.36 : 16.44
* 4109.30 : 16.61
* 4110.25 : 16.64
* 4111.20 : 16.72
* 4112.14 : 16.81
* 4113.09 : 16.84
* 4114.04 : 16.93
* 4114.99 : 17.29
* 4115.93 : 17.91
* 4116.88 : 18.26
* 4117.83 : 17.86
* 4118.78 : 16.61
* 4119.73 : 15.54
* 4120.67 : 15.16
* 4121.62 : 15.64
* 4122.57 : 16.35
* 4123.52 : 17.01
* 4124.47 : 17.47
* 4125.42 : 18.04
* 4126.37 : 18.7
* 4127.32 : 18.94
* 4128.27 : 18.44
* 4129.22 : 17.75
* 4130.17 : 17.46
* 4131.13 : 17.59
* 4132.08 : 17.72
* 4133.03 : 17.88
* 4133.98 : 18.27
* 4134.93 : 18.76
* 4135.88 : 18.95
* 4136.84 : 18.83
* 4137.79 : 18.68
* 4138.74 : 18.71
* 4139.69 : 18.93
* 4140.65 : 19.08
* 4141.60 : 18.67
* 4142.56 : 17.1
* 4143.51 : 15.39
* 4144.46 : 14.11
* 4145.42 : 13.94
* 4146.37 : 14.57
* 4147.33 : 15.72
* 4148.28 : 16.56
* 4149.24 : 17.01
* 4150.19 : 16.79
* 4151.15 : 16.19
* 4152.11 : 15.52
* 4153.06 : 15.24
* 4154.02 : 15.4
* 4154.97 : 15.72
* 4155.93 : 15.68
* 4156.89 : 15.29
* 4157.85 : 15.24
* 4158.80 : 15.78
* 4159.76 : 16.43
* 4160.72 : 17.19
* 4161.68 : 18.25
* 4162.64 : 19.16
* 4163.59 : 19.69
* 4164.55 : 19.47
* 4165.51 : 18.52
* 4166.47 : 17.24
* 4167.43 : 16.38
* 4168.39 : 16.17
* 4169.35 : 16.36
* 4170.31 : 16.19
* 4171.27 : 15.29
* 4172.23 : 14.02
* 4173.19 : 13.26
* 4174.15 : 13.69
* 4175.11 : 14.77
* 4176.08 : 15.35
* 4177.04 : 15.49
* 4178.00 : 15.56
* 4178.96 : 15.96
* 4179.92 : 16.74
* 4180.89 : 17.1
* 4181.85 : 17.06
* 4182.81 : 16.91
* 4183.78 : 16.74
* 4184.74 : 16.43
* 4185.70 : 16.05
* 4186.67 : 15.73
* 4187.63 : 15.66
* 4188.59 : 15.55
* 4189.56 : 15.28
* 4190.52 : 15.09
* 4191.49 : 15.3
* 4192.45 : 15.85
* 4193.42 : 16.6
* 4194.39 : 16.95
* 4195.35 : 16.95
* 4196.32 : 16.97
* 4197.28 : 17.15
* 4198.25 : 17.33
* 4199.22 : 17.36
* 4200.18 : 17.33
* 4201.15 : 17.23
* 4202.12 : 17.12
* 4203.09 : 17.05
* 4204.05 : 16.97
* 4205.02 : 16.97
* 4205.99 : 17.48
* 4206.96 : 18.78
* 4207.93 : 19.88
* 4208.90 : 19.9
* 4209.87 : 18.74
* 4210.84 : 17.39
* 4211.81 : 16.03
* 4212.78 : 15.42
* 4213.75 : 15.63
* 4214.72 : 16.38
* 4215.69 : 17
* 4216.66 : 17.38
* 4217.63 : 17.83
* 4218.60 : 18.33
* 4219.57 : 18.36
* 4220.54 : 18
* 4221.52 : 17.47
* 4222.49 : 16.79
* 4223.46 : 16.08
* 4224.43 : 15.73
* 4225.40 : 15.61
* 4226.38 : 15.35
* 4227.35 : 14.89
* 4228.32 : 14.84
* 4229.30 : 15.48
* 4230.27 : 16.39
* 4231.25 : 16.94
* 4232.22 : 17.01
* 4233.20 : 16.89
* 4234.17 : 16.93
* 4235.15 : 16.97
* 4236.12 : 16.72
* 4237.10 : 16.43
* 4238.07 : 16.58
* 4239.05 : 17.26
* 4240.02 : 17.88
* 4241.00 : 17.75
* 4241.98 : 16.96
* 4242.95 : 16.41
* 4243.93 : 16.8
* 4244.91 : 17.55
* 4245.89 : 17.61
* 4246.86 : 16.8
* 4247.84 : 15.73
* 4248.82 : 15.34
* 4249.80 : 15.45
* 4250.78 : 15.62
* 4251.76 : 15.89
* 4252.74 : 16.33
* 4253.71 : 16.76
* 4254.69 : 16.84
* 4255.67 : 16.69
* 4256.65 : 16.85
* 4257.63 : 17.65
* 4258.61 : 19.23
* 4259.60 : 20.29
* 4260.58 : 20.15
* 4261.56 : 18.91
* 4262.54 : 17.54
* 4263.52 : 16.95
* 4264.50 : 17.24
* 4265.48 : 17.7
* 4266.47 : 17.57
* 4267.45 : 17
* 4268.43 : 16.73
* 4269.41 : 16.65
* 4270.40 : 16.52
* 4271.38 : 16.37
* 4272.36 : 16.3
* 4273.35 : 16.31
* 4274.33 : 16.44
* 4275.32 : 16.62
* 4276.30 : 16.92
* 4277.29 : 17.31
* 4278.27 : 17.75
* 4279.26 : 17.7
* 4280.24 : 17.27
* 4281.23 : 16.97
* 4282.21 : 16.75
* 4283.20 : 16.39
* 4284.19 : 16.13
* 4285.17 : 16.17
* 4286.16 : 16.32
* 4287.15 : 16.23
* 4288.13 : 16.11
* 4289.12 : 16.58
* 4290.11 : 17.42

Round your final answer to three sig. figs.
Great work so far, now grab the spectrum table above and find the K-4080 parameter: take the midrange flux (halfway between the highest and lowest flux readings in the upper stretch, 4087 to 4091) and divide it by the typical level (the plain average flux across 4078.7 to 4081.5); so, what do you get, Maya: 1.26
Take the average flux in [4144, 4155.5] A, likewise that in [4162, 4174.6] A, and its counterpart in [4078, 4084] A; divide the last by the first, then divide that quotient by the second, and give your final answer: 0.062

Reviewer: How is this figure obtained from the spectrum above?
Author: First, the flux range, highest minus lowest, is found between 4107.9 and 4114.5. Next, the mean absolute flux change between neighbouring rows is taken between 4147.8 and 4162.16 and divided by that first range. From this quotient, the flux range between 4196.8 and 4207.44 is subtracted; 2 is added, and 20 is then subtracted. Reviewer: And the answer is -18.9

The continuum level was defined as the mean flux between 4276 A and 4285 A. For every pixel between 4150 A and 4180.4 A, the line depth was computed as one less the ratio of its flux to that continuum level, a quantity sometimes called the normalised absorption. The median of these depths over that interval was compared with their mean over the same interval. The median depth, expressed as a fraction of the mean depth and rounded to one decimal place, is 1.4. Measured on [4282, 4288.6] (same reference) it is 1.1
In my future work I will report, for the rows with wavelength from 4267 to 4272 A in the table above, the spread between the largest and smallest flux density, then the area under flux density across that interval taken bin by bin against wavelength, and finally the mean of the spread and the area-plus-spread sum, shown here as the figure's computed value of 42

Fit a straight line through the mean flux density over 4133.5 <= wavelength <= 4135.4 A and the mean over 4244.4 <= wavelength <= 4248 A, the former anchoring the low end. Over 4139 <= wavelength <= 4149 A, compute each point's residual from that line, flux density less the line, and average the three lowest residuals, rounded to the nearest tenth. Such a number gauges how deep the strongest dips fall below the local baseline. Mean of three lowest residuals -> -4.2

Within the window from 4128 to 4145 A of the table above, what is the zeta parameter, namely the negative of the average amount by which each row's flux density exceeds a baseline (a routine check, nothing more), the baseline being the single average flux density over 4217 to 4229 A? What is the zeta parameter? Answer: -1.3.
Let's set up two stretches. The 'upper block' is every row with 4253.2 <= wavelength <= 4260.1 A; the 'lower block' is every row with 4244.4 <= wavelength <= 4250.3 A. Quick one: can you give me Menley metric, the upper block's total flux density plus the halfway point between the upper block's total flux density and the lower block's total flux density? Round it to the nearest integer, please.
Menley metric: 236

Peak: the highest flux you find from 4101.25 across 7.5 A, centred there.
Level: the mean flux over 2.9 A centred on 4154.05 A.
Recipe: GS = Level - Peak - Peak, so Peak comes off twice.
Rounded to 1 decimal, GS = -17.5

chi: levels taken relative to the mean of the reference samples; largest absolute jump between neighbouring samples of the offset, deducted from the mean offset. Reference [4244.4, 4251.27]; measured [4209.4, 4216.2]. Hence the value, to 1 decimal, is -1.0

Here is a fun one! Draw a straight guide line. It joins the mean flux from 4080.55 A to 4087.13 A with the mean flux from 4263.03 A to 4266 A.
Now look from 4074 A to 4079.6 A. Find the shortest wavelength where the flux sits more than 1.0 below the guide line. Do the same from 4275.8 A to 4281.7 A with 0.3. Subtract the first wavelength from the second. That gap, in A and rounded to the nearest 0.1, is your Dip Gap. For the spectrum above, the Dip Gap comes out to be 199.0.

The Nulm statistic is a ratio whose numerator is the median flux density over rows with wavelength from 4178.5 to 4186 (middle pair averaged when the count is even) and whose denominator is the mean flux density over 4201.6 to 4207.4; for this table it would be 0.96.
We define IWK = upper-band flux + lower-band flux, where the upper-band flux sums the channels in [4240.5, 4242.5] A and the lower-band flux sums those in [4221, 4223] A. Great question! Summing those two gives 69.0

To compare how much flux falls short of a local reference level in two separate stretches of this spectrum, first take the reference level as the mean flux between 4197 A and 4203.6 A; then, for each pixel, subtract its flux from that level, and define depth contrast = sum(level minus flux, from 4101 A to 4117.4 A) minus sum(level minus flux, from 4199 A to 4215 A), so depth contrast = 16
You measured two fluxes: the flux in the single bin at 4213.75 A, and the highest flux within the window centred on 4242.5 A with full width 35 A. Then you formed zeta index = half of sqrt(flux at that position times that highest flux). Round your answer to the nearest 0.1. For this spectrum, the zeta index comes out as 8.9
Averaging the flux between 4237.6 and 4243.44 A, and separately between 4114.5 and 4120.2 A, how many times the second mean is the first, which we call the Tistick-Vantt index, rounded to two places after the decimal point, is 0.99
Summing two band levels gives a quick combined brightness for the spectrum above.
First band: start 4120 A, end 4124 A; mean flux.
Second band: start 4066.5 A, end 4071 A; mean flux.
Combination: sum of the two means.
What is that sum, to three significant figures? 35.7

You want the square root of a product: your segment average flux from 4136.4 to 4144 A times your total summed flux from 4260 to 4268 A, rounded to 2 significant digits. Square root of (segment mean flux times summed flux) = 51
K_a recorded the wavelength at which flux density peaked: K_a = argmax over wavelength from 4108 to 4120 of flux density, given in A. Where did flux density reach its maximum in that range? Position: 4116.88 A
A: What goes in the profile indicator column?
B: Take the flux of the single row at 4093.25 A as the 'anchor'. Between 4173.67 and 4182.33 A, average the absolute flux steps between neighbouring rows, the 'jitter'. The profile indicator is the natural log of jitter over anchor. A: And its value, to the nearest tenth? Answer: -3.8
